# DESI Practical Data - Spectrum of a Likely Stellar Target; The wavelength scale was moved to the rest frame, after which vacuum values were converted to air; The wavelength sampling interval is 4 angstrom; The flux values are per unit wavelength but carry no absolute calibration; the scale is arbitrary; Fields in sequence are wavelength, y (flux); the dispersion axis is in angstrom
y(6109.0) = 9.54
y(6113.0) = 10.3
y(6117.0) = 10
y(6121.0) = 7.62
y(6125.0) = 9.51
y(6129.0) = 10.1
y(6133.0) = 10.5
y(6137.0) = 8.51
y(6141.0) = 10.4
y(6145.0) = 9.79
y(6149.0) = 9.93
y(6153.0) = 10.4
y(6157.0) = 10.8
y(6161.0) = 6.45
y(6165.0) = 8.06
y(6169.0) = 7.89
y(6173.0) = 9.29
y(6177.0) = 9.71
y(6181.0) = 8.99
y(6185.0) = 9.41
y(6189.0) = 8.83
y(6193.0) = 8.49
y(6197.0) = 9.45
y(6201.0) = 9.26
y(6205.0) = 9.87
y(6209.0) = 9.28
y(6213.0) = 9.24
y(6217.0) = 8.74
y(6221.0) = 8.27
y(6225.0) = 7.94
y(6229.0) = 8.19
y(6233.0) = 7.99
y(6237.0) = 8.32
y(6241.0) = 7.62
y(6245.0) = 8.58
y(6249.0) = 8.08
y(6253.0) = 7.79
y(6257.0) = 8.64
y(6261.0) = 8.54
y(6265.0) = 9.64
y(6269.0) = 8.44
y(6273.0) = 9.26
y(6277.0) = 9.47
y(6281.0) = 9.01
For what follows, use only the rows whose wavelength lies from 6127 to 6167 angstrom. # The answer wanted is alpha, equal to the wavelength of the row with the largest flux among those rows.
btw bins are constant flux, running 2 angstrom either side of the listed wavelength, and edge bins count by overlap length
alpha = 6157.0 angstrom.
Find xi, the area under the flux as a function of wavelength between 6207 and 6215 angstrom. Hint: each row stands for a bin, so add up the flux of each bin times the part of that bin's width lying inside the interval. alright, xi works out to 74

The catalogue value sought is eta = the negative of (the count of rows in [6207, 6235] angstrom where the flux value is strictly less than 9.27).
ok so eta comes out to -6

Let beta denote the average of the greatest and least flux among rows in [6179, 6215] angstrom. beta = 9.18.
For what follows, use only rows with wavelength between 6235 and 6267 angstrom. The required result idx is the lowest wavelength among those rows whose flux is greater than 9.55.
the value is 6265.0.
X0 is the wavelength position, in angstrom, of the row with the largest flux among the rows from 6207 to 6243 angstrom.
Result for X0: 6209.0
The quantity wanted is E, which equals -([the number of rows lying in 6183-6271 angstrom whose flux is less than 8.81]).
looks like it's -14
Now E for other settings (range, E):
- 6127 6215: -5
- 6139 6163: -1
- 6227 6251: -6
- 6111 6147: -2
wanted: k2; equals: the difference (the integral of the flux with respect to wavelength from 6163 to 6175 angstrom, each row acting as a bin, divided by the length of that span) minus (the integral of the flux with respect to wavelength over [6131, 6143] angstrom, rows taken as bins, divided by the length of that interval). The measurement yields -1.4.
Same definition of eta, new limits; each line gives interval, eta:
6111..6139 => -2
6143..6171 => -3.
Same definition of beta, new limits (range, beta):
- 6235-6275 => 8.63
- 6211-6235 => 8.59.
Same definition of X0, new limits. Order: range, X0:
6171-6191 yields 6177.0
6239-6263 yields 6257.0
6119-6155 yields 6133.0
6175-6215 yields 6205.0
